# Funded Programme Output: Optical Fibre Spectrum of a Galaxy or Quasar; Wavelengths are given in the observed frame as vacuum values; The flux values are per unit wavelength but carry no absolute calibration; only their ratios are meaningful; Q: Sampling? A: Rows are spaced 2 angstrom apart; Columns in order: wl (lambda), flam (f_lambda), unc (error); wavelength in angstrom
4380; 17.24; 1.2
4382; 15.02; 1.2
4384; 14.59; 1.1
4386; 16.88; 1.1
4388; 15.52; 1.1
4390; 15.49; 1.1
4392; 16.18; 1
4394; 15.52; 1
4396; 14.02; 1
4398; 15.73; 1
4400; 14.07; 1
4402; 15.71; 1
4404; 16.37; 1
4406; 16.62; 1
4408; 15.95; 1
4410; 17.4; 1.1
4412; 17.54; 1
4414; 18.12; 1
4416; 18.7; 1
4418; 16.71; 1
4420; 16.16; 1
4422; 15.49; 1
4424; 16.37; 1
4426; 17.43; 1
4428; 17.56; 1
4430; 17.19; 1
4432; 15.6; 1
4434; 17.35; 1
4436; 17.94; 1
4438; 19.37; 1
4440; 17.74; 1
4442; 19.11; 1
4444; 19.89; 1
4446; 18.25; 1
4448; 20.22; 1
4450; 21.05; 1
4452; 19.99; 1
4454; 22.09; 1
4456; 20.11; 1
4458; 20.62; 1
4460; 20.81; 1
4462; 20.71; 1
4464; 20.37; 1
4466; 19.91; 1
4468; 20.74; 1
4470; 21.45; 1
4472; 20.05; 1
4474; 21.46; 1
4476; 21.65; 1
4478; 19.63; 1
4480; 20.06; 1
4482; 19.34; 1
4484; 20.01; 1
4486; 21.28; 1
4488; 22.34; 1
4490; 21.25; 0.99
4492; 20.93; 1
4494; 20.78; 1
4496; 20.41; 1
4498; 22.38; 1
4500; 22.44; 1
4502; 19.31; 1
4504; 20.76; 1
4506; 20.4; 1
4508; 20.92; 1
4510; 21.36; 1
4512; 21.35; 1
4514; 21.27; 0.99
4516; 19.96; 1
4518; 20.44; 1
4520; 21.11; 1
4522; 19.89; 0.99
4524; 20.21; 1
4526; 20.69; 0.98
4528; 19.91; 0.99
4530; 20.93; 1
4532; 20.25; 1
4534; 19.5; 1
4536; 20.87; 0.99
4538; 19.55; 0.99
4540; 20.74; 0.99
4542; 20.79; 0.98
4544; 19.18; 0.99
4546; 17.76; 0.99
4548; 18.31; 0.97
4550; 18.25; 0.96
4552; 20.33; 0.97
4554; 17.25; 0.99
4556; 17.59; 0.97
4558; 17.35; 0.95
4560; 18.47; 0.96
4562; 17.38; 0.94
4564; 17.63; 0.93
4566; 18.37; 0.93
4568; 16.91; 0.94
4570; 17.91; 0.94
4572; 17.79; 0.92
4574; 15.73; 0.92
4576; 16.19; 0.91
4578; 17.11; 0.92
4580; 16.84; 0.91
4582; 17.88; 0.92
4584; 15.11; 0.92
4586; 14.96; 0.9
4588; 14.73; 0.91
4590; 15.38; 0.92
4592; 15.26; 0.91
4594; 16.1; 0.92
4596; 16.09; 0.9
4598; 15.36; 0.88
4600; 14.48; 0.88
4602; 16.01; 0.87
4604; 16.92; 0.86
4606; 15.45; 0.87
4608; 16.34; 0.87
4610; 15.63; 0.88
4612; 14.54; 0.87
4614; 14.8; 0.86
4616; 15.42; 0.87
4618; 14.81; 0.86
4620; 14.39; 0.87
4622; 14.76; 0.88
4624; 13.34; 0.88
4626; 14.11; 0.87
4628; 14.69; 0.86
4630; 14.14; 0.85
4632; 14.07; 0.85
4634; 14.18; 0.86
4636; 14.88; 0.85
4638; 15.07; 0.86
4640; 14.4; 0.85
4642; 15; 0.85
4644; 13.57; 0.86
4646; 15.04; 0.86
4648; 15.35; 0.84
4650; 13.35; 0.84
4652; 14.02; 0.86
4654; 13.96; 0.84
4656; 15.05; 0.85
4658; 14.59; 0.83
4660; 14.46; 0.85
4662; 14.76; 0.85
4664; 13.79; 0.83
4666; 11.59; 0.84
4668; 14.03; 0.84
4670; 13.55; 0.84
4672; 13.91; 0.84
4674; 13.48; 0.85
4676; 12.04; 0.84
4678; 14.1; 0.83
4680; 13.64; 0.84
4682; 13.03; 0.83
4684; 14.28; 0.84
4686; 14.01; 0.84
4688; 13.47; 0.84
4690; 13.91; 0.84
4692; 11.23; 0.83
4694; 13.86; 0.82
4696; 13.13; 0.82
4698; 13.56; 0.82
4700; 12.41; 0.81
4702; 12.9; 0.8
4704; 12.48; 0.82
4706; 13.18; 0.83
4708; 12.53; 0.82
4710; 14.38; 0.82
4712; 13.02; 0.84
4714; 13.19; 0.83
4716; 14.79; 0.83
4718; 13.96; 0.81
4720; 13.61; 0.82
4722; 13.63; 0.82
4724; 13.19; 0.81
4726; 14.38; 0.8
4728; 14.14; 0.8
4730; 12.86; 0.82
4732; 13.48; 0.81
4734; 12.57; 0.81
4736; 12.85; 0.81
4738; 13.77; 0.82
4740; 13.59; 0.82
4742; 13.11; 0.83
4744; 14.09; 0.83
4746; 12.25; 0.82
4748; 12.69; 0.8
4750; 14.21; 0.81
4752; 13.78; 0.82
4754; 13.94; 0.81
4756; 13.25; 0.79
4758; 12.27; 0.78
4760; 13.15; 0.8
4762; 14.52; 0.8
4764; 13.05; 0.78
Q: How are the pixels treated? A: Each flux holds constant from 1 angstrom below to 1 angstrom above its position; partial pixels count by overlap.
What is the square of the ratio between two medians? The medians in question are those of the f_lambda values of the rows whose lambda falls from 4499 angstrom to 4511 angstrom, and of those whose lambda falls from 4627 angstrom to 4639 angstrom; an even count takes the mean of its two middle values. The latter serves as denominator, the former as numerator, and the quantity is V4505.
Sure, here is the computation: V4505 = 2.08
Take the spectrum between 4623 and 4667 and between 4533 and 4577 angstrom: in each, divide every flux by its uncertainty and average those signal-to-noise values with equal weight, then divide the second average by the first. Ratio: 1.14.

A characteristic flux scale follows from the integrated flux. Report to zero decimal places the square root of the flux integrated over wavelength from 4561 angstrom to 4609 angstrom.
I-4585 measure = 28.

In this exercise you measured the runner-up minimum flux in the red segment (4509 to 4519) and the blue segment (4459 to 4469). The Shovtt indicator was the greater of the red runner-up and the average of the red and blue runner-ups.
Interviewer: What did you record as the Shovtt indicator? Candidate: 20.4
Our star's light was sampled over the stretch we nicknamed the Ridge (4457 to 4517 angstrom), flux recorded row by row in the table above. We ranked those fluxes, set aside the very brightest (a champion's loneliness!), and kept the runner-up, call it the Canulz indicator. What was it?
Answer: 22.38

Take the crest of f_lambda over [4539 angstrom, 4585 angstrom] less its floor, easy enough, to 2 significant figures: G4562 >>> 5.7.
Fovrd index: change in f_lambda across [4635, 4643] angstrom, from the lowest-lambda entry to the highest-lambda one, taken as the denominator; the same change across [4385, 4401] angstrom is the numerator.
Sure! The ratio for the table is -23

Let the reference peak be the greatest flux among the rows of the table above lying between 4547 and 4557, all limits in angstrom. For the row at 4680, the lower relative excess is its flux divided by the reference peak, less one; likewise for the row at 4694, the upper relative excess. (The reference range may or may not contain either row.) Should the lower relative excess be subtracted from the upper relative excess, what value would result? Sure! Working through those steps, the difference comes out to 0.01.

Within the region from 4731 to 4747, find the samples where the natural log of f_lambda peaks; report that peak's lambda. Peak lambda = 4744 angstrom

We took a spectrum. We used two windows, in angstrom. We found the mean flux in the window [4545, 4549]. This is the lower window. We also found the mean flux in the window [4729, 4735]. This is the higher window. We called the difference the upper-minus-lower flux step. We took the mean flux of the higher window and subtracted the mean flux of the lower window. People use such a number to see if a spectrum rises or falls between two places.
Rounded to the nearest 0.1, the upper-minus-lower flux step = -5.1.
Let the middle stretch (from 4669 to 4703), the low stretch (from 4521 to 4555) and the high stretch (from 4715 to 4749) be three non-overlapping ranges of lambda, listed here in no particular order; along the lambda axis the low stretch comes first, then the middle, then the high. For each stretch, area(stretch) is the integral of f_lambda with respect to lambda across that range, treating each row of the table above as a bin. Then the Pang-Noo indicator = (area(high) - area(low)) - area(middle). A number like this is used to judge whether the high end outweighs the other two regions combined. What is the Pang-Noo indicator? -664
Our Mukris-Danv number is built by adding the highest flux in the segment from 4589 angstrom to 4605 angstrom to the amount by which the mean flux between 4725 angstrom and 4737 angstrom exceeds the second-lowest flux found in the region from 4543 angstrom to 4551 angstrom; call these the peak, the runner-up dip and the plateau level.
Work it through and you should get 12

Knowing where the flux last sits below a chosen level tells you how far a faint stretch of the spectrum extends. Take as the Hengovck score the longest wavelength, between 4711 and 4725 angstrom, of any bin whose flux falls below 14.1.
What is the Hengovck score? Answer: 4724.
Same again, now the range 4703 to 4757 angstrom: 4756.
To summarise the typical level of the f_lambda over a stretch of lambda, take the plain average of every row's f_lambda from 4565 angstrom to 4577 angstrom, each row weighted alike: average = 17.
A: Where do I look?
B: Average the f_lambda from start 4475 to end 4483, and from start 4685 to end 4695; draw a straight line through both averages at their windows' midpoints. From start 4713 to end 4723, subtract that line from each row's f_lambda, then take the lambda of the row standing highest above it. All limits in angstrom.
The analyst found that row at 4716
